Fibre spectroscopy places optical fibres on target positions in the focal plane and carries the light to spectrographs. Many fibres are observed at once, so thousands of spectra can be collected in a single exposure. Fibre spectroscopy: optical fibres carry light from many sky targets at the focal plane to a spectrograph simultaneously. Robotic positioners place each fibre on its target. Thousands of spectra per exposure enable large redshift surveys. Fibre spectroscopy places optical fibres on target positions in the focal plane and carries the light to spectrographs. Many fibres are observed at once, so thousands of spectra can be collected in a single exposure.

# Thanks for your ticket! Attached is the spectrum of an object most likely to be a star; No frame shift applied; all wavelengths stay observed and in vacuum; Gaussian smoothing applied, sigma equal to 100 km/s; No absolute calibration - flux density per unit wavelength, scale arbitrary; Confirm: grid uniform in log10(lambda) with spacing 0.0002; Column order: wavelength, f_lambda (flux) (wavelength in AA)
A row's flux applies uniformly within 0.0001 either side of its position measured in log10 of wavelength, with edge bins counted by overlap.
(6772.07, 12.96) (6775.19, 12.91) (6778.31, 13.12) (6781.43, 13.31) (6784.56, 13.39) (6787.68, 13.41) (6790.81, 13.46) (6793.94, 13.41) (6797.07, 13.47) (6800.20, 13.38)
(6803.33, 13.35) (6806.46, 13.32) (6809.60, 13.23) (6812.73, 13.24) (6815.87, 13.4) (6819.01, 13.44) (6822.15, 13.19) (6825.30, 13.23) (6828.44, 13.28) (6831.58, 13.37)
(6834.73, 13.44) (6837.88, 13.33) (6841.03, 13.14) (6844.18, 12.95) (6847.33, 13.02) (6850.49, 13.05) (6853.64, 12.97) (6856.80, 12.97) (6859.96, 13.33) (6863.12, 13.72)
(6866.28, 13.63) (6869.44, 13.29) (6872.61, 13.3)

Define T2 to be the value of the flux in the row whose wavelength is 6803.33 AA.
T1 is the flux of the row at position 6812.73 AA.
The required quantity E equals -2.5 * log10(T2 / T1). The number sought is -0.009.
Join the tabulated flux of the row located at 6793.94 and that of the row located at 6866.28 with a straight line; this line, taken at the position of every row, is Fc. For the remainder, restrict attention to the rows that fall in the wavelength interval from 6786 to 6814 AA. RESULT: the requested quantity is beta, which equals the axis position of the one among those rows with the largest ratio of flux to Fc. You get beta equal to 6790.81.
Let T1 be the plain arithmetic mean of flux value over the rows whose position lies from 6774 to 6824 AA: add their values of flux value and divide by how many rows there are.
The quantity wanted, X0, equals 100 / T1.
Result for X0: 7.511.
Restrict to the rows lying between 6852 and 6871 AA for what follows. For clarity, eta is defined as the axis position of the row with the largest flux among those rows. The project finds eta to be 6863.12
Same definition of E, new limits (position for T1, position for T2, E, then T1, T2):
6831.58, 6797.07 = -0.008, 13.37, 13.47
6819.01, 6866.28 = -0.015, 13.44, 13.63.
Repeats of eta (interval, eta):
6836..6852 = 6837.88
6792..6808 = 6797.07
